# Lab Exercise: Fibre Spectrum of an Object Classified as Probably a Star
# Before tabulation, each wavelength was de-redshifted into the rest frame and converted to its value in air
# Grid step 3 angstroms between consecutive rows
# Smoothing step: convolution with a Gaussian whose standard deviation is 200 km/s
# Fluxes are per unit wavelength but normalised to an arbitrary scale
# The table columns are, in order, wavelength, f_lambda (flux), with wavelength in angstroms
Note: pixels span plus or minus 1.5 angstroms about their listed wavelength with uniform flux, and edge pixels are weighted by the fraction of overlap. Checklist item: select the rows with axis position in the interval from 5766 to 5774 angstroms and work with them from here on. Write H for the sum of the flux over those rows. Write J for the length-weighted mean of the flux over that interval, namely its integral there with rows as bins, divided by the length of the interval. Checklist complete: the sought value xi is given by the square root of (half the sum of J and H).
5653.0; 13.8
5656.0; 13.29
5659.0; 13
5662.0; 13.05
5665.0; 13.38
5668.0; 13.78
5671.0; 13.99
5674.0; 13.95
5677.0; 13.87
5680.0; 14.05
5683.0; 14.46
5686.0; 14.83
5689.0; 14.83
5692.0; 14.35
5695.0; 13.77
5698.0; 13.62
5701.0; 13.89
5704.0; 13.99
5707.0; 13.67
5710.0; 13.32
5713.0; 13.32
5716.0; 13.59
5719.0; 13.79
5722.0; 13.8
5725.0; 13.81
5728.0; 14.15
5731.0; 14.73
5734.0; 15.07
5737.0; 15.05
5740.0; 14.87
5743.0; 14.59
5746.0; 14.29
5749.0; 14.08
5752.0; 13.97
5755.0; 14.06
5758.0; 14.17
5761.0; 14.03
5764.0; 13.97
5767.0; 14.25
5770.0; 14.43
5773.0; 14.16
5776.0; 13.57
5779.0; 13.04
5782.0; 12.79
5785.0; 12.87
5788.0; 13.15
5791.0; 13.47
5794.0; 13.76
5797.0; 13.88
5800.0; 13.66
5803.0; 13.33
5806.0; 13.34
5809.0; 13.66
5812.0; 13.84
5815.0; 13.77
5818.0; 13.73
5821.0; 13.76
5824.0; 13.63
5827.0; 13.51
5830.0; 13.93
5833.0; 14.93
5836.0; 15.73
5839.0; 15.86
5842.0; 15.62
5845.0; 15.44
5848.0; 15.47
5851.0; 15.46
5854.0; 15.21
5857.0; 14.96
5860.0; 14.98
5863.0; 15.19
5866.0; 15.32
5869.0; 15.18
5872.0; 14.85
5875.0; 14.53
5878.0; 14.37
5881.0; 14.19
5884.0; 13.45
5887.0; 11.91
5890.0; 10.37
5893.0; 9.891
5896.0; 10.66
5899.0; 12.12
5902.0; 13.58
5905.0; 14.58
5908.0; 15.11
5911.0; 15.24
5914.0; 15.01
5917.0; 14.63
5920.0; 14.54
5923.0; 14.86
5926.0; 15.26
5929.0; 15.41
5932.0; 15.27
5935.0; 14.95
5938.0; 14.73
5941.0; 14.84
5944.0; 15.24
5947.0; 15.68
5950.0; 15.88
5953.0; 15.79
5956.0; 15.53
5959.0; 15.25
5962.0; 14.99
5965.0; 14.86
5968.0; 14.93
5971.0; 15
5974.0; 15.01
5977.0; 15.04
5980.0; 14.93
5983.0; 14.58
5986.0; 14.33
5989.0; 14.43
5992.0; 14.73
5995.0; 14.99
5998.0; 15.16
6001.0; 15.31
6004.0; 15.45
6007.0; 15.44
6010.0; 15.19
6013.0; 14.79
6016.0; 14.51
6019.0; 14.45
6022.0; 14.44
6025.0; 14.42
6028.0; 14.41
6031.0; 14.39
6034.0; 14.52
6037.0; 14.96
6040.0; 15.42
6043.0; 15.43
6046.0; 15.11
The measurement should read 5.34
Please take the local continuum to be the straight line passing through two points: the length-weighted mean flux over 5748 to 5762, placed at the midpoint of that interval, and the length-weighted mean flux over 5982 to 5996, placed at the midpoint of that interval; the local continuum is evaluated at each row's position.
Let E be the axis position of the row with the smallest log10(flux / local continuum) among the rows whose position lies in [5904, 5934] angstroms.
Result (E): 5920.0 angstroms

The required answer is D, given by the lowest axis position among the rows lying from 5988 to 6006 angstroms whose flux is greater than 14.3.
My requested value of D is 5989.0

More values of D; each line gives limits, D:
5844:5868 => 5845.0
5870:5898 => 5872.0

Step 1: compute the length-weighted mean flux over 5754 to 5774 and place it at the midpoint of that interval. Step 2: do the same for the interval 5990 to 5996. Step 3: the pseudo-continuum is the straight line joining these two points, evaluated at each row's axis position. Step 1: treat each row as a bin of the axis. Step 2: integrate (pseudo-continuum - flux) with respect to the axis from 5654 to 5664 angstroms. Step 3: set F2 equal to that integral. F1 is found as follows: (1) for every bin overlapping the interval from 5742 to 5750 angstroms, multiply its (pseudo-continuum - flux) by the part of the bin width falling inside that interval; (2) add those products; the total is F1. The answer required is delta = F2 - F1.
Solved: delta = 8.6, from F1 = -2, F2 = 7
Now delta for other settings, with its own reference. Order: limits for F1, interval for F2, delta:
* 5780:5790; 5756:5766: -11.7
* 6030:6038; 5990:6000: -3.8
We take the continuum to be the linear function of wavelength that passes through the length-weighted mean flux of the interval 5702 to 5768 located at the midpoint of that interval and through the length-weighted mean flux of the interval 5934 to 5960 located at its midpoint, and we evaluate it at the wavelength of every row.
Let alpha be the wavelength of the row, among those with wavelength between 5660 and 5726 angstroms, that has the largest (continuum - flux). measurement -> 5713.0 angstroms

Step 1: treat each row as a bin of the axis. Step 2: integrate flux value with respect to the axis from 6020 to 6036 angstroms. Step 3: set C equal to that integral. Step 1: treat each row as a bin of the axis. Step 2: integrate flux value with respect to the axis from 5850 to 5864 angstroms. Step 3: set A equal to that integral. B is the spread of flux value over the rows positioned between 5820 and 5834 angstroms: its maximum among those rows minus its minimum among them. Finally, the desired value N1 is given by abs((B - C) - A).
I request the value 442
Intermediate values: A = 212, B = 1.4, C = 231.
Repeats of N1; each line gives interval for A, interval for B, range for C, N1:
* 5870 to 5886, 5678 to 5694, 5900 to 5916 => 461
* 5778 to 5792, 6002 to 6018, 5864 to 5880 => 419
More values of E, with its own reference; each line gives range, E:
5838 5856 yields 5854.0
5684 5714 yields 5713.0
